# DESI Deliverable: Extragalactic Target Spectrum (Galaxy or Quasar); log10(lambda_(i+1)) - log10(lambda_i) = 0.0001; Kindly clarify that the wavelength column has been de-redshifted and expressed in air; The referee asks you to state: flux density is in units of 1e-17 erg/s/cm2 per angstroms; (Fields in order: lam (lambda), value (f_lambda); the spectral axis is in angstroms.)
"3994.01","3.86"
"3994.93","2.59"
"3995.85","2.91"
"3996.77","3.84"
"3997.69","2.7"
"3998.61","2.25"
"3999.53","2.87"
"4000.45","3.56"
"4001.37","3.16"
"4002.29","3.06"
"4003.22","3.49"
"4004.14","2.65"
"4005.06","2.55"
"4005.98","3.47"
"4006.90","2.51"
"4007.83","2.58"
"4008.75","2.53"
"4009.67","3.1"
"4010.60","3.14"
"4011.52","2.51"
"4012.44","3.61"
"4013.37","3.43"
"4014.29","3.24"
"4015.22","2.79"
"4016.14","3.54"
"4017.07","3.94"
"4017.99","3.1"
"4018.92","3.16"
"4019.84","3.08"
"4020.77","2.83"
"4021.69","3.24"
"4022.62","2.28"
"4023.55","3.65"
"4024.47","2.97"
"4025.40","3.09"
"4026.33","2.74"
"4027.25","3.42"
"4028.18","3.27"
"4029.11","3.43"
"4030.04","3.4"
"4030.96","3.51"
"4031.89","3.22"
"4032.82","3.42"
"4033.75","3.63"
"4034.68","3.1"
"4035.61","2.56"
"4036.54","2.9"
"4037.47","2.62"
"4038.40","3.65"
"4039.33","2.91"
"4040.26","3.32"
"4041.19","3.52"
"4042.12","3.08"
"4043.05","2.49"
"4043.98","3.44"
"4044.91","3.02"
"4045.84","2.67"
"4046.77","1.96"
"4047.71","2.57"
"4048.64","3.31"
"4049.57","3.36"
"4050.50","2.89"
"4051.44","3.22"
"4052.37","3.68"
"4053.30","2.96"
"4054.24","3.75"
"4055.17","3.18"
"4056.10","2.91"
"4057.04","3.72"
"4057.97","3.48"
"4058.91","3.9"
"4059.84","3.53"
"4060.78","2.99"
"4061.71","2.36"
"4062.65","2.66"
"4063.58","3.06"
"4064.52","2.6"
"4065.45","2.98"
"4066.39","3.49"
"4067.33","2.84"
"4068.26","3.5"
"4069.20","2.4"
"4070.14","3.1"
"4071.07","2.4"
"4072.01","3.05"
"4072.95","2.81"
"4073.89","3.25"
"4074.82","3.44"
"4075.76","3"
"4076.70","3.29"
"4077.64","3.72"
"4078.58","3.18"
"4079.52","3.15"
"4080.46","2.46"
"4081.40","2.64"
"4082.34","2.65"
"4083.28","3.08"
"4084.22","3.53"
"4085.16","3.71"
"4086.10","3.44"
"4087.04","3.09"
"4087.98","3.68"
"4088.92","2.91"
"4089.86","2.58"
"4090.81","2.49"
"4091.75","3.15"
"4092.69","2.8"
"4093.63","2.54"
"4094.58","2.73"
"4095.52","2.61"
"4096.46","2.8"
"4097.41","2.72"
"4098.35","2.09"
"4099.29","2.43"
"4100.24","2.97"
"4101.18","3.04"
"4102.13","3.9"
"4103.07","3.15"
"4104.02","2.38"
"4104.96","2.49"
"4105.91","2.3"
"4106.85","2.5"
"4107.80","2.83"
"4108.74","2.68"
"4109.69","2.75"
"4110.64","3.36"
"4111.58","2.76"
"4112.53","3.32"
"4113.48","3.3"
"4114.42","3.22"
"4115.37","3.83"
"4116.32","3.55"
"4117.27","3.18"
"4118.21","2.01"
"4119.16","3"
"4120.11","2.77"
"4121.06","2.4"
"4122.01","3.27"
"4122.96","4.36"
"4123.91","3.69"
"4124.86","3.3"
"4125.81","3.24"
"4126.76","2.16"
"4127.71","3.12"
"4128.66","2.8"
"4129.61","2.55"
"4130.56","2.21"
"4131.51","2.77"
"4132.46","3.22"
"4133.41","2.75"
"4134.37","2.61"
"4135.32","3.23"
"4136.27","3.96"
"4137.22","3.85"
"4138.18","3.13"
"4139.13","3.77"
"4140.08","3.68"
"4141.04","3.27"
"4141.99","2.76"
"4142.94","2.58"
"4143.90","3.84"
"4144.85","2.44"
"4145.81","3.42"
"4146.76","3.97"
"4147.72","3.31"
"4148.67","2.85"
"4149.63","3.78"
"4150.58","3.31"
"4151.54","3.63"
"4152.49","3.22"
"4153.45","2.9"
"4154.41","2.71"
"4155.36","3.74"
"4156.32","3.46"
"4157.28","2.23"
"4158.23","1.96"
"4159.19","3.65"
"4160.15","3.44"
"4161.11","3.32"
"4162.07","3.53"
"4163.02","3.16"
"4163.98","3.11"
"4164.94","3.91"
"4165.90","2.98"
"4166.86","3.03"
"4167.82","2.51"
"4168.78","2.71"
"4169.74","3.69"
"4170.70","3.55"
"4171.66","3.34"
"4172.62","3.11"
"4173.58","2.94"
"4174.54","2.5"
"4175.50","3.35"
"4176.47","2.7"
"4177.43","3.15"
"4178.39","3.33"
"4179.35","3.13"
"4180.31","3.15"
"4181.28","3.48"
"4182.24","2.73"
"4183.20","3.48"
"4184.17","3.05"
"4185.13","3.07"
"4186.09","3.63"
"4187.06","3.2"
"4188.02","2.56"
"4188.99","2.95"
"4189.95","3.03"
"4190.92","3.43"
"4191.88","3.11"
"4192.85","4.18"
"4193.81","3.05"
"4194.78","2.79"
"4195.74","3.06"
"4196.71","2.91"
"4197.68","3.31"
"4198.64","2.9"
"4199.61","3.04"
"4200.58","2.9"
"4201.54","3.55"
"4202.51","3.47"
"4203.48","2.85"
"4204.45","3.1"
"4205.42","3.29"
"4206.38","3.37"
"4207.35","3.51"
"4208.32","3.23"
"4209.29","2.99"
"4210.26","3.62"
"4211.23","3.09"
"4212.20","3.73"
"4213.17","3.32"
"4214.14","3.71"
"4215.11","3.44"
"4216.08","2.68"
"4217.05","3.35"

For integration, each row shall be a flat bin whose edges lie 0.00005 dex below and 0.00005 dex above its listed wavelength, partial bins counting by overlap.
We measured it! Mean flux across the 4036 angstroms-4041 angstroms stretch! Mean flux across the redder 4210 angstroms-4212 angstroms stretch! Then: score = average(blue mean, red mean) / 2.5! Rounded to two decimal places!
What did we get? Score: 1.29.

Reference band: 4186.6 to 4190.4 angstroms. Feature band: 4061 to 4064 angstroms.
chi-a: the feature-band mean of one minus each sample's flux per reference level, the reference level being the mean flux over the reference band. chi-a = 0.08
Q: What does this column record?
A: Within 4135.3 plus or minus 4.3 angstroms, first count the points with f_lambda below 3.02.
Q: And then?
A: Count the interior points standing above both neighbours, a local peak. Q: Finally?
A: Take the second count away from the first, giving 1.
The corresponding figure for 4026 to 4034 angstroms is -2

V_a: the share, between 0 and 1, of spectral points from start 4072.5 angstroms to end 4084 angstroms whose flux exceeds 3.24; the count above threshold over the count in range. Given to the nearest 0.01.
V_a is 0.33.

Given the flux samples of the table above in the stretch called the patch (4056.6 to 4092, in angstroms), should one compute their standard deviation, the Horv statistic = 0.43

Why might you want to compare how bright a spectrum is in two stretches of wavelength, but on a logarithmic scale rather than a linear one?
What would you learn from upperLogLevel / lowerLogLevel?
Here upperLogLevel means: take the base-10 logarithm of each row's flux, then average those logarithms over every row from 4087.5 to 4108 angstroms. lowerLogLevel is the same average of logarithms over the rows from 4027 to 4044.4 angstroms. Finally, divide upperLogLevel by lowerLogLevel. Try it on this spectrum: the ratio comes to 0.873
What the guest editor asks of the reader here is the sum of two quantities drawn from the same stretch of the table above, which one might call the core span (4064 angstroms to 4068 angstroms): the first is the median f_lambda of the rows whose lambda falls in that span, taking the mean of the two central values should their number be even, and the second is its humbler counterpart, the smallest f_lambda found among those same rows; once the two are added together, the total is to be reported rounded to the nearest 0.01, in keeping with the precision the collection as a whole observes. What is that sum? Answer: 5.51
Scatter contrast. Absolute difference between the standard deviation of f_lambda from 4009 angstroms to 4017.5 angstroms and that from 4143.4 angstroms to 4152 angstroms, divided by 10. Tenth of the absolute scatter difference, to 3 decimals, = 0.006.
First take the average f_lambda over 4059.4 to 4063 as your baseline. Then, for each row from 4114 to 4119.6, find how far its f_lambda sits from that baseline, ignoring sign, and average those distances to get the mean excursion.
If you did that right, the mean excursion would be 0.54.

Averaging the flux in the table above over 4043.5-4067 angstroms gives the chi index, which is 3.11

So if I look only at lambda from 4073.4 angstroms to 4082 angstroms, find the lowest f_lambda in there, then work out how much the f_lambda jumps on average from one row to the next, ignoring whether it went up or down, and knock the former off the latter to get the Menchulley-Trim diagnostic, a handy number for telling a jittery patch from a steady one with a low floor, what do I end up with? -2.11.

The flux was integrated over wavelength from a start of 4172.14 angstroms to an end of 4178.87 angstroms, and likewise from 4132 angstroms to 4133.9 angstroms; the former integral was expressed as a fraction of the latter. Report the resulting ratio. 3.6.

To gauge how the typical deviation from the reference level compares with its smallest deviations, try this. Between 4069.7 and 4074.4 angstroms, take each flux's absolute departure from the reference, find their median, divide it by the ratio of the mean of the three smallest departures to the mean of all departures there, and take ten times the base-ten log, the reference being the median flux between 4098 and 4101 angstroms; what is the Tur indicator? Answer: -0.4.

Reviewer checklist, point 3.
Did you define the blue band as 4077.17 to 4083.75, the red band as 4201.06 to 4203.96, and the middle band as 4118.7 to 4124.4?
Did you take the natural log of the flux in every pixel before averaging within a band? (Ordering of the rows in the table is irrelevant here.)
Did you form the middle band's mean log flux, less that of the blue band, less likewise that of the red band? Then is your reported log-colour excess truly -1.11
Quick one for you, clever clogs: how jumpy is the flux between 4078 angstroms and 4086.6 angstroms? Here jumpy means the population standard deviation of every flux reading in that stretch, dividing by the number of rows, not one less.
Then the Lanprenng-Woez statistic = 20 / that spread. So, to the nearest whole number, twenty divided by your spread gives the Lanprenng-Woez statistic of 49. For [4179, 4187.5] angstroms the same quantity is 77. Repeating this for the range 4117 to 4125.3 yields 31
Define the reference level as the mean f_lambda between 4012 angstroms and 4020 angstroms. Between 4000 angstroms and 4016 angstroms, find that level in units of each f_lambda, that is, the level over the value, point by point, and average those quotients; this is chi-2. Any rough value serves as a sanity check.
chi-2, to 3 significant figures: 1.12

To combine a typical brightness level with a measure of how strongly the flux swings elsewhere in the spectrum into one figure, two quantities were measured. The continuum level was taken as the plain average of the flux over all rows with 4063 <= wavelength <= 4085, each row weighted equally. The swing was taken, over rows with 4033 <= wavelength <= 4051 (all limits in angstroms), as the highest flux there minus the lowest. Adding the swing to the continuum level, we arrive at 4.7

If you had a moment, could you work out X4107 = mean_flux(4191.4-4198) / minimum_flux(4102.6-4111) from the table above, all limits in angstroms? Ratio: 1.39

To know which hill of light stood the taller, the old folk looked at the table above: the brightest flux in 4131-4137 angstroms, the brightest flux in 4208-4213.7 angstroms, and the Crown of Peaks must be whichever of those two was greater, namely 3.96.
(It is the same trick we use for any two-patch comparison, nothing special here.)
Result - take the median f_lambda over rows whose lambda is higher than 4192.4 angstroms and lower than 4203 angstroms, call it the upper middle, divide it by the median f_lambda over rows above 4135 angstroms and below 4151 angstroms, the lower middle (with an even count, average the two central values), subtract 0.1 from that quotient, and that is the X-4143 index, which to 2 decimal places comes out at 0.82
